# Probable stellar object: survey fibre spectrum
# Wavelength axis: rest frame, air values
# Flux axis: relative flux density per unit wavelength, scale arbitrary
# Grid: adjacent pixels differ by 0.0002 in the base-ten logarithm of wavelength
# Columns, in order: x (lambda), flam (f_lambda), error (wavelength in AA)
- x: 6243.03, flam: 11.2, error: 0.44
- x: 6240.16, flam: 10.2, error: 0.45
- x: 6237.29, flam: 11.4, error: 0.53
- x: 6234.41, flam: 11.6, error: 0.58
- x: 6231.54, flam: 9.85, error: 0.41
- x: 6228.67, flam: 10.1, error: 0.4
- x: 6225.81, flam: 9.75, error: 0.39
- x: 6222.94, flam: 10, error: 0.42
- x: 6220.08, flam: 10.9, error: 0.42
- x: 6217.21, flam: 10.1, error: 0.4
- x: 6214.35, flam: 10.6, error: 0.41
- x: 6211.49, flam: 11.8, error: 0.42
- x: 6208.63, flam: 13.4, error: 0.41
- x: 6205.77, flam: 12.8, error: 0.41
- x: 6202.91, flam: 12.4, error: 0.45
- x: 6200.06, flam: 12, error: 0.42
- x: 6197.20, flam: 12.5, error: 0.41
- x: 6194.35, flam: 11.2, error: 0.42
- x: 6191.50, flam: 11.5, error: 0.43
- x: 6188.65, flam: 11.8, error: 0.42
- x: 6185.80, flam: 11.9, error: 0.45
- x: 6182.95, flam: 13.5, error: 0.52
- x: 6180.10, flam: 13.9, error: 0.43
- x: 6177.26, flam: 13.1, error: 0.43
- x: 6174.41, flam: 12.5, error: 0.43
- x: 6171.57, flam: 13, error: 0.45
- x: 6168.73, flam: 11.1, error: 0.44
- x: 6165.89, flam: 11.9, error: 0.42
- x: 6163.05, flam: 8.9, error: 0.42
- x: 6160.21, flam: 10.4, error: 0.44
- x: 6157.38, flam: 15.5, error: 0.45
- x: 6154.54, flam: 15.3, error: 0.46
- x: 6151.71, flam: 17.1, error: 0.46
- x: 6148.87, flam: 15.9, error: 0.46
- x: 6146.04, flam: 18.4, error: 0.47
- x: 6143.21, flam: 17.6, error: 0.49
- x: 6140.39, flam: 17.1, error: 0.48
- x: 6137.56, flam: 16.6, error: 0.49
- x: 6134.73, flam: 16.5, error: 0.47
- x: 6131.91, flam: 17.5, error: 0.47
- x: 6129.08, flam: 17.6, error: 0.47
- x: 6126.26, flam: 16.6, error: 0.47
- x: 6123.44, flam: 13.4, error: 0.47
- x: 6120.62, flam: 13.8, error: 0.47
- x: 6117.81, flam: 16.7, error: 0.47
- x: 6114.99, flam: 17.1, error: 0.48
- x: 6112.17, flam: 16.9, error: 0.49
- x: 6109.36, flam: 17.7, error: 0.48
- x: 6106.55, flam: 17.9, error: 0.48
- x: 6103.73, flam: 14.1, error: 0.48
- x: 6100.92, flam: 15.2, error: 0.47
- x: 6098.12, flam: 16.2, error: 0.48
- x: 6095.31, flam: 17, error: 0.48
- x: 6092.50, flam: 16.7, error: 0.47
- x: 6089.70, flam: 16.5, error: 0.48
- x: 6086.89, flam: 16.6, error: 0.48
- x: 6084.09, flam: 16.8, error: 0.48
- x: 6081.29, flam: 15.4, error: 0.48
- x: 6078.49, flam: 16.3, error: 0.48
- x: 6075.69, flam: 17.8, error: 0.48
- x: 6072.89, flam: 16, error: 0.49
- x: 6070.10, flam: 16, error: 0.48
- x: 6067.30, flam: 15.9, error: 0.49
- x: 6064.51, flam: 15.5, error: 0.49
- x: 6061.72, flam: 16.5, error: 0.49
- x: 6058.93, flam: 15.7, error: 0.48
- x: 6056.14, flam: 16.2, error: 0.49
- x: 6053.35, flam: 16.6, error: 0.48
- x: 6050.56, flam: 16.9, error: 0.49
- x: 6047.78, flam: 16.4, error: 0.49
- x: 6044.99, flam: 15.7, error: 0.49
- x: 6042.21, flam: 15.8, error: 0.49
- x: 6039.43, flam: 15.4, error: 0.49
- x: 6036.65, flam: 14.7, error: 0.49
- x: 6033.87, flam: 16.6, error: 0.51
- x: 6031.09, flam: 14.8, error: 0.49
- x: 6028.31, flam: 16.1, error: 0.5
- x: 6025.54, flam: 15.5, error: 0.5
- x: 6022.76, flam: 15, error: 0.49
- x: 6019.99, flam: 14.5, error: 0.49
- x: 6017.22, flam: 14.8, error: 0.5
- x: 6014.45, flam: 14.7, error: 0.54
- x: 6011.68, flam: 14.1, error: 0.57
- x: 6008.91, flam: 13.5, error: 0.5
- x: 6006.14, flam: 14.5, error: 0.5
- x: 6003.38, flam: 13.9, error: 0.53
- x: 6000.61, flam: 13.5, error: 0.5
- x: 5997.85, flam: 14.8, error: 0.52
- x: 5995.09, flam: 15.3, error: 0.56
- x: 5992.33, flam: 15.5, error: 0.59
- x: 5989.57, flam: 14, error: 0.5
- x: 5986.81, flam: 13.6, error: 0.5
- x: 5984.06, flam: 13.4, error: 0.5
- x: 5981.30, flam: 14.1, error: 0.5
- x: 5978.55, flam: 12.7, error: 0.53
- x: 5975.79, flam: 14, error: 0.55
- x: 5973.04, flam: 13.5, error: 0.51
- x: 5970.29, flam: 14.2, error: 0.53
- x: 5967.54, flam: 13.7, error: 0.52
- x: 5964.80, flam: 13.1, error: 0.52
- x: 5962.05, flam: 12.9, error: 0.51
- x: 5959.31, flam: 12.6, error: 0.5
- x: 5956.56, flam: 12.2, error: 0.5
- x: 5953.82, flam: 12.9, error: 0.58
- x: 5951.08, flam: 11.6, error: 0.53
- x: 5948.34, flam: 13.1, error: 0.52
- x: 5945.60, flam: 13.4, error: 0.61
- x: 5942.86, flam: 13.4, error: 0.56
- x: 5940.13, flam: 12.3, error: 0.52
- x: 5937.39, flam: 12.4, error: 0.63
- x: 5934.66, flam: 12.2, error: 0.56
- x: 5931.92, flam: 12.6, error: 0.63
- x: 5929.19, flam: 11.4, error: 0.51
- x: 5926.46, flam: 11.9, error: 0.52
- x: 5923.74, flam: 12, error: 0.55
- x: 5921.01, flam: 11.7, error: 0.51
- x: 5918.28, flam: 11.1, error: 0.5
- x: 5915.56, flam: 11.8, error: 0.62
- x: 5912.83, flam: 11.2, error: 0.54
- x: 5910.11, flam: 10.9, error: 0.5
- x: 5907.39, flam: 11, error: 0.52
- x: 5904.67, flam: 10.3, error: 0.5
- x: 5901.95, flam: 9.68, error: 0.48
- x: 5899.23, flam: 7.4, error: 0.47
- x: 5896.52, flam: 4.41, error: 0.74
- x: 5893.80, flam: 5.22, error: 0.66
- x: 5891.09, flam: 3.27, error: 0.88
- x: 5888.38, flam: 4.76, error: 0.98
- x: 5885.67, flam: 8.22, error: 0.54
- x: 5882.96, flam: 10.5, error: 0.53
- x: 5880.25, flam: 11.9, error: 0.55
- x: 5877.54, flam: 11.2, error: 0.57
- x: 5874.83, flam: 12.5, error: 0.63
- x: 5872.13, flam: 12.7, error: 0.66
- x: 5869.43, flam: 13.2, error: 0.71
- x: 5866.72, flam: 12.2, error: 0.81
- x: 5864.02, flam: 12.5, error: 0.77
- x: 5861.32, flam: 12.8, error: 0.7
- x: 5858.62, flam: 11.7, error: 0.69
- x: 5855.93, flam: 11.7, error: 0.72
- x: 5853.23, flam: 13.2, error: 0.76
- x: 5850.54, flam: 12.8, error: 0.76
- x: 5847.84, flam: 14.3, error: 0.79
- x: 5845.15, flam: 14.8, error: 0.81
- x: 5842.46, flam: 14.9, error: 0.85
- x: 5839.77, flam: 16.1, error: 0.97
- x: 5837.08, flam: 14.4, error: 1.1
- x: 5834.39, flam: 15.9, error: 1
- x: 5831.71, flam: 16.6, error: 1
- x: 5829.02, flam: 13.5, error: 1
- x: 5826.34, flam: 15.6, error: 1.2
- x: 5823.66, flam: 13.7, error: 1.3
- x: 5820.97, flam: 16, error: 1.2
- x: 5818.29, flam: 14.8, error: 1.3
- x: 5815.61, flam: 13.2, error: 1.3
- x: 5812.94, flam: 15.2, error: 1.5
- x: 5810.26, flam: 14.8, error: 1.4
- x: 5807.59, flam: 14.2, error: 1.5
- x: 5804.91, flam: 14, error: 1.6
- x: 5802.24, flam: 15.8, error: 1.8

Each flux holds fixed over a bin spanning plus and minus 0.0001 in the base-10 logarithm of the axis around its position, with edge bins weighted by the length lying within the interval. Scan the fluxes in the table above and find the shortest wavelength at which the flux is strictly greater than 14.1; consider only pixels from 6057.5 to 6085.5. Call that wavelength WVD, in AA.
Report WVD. 6058.93 AA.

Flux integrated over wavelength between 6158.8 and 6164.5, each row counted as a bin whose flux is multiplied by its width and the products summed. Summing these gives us 55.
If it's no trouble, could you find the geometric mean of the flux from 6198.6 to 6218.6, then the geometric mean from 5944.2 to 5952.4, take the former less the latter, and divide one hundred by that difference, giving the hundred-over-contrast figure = -117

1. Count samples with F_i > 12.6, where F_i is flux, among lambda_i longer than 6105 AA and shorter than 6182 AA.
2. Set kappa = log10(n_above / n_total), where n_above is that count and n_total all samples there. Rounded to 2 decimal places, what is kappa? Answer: -0.09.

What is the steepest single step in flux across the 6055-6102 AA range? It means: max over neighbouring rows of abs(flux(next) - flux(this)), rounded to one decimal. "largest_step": 1.8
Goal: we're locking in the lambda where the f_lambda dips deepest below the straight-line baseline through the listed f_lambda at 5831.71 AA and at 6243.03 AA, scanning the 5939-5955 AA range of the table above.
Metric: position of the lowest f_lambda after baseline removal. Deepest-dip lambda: 5951.08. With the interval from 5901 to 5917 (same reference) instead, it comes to 5901.95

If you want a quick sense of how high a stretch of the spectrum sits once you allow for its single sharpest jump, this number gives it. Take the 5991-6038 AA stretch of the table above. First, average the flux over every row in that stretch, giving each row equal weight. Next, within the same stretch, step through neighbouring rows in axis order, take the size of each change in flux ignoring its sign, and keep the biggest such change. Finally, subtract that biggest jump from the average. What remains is 12.9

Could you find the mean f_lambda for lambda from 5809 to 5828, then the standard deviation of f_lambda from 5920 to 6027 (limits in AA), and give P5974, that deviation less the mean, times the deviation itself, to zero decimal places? -15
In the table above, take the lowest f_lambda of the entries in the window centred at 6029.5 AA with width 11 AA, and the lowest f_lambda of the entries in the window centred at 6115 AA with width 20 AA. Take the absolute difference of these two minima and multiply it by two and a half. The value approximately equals 3.5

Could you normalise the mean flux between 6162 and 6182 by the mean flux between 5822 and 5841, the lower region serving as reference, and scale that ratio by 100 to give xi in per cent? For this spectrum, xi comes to 80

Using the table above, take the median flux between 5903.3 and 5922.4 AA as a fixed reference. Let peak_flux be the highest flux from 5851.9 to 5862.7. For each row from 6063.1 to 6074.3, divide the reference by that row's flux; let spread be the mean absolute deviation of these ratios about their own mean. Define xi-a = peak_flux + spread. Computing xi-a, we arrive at 13.2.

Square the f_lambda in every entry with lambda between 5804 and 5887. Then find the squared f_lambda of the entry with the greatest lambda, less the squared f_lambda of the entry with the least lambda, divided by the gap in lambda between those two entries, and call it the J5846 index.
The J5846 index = -1.6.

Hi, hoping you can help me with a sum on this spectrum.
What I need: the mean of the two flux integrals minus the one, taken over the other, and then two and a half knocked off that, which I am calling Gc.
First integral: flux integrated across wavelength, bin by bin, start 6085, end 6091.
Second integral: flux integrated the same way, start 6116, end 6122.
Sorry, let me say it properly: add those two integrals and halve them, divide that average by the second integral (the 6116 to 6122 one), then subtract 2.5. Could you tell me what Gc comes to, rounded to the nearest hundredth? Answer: -1.46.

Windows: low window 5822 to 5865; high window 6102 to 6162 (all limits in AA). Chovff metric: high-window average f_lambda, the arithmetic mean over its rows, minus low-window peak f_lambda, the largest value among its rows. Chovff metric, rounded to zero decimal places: 0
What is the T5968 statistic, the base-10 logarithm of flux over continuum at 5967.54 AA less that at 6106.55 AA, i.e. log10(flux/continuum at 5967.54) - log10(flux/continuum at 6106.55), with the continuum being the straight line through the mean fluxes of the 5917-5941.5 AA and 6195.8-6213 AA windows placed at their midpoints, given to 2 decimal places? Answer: -0.11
